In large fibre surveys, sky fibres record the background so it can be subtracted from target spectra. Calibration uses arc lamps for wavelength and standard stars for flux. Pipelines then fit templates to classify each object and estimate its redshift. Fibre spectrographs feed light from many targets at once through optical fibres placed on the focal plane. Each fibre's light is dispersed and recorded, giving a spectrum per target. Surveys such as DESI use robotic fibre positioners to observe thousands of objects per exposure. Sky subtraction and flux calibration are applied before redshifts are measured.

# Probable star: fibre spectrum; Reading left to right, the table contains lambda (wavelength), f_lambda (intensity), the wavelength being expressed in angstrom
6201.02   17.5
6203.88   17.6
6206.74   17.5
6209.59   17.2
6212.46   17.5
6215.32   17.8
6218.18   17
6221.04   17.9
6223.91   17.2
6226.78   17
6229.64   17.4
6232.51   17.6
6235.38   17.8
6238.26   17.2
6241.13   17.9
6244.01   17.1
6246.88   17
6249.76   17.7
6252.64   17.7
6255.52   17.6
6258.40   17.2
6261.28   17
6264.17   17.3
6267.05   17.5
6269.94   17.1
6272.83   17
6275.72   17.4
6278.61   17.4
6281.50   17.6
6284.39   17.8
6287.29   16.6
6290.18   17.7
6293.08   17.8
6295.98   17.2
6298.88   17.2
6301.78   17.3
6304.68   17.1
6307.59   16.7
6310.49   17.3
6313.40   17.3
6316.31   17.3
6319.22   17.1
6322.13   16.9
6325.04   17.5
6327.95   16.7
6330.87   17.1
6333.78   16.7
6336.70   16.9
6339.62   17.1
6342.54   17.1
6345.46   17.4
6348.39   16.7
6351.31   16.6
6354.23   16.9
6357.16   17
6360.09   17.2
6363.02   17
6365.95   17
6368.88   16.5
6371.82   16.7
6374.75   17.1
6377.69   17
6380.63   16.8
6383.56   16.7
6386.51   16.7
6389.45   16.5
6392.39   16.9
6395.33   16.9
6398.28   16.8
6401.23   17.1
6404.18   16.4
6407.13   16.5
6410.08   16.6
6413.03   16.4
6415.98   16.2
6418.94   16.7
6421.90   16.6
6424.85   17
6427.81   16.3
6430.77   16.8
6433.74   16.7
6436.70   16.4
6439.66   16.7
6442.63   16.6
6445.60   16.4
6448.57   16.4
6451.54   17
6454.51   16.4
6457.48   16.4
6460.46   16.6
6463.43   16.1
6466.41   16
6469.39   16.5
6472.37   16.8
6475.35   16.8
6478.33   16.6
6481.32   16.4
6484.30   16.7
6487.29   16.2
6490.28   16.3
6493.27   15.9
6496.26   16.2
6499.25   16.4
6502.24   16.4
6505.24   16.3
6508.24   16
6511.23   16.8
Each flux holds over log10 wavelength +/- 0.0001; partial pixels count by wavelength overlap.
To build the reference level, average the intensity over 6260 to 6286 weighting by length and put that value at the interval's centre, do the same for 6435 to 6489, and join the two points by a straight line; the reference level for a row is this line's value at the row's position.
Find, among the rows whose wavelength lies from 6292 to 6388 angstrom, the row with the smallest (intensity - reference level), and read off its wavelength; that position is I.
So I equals 6307.59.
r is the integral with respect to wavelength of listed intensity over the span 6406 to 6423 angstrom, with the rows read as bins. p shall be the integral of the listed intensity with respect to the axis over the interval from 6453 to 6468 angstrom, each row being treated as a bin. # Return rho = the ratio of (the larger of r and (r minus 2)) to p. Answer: 1.15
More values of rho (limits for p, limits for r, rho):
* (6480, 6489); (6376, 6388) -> 1.36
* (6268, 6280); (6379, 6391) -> 0.97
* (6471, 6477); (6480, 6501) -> 3.40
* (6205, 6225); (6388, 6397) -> 0.43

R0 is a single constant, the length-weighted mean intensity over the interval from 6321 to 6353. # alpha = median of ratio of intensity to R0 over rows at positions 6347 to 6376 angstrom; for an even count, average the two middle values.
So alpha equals 1.00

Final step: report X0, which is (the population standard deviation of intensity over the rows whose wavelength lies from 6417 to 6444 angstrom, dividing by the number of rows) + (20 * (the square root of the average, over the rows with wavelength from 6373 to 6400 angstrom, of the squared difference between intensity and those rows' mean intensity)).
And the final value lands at 3.6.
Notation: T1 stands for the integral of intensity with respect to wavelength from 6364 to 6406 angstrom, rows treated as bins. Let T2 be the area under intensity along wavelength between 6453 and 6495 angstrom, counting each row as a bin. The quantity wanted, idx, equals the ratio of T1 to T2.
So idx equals 1.02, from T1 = 705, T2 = 689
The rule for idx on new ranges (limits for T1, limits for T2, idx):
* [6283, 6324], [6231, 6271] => 1.01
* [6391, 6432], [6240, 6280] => 0.98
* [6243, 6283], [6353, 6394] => 1.00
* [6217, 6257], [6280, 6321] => 0.98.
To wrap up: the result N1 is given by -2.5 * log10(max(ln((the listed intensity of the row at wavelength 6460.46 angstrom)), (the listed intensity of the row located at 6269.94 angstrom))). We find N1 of -3.082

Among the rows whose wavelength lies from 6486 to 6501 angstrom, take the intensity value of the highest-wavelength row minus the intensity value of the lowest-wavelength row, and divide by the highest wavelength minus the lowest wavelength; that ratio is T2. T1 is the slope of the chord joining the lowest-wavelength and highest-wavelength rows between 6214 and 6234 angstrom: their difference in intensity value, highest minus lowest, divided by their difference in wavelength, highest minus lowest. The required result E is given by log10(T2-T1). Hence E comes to -1.55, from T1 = -0.01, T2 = 0.017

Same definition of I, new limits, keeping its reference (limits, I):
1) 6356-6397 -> 6368.88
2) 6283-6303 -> 6287.29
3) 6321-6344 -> 6327.95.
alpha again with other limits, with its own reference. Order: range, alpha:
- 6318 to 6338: 1.00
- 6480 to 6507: 0.96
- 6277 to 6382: 1.01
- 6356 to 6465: 0.98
